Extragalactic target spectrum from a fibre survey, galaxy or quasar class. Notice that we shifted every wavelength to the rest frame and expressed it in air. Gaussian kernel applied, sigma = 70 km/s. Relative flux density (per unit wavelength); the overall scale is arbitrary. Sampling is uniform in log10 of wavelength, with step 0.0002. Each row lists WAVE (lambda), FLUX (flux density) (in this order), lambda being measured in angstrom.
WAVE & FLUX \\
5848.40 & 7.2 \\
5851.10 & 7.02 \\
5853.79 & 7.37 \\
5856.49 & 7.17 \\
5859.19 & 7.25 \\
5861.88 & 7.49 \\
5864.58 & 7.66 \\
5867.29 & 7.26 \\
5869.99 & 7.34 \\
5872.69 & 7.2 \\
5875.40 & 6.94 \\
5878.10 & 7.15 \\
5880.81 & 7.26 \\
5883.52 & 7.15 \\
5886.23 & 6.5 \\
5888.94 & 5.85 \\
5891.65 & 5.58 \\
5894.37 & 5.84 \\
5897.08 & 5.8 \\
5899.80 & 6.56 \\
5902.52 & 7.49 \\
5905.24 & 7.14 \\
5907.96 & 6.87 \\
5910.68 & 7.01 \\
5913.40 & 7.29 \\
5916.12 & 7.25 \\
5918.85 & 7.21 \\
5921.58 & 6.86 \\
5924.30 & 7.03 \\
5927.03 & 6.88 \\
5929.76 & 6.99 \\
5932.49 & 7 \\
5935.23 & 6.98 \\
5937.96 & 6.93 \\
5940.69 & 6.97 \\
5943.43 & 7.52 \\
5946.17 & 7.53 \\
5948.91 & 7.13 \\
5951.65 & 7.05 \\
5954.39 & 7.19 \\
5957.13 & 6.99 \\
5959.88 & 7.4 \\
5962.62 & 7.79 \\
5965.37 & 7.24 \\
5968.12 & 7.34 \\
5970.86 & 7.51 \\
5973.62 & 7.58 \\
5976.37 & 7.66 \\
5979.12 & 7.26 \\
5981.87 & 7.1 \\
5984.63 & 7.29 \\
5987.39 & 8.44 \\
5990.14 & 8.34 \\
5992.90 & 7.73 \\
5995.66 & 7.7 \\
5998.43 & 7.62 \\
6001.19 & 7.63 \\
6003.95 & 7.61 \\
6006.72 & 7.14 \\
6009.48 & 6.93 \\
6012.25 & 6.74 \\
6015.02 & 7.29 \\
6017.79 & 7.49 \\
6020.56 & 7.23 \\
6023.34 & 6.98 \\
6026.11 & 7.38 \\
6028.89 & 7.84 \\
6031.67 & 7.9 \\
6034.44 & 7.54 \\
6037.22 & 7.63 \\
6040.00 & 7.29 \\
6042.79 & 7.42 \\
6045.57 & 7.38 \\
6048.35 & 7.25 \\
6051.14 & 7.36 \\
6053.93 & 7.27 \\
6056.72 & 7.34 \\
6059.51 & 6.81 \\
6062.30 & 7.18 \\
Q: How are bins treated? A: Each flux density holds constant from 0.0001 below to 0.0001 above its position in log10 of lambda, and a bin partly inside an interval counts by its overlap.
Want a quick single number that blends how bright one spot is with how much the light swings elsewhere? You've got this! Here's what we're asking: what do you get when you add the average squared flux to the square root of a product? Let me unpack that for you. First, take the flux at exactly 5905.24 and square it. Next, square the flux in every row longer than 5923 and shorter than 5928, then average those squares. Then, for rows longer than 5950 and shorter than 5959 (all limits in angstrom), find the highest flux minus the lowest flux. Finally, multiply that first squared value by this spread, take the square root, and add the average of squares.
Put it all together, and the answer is 51.6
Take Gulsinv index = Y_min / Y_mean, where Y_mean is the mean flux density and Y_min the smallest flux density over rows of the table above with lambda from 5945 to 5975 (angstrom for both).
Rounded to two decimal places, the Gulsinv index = 0.95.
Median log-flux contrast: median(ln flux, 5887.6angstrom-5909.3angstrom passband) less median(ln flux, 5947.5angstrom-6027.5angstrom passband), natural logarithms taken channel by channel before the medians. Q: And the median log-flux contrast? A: -0.170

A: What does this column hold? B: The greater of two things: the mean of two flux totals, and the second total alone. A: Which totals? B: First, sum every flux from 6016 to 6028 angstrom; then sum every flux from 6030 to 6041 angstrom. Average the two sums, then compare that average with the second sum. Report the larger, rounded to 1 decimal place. 30.4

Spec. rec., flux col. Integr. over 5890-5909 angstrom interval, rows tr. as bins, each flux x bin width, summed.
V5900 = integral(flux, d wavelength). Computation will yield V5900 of 123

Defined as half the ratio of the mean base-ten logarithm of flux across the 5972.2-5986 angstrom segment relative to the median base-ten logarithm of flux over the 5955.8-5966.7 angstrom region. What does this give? 0.502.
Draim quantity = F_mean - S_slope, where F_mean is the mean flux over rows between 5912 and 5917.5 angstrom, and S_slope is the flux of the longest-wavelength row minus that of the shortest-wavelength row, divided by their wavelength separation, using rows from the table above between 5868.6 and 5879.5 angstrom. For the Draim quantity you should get 7.29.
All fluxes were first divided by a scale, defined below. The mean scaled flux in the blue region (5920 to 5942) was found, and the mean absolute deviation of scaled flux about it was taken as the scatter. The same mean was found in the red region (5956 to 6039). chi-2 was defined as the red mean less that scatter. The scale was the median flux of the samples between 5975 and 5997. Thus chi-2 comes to 0.97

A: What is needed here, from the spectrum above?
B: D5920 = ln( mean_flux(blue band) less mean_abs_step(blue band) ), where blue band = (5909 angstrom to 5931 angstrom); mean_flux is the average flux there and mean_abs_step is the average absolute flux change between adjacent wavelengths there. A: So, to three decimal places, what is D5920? 1.932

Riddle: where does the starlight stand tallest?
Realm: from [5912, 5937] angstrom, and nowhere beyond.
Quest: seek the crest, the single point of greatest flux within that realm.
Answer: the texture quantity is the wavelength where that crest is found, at 5913.40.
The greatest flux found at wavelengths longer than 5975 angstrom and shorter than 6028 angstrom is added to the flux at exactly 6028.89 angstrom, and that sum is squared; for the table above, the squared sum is 265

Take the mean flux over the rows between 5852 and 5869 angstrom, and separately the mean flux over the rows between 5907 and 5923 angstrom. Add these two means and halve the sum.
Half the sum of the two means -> 7.22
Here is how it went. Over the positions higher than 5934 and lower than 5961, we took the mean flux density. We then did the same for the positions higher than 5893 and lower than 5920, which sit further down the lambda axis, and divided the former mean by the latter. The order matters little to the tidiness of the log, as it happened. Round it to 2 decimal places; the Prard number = 1.05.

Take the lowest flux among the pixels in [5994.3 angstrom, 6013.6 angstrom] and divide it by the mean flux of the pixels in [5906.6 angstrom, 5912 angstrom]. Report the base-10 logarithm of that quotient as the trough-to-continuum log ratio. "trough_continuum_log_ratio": -0.013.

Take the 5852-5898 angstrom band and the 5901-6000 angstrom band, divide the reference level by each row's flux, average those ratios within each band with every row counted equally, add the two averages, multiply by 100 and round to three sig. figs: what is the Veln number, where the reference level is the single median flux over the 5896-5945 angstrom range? 199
